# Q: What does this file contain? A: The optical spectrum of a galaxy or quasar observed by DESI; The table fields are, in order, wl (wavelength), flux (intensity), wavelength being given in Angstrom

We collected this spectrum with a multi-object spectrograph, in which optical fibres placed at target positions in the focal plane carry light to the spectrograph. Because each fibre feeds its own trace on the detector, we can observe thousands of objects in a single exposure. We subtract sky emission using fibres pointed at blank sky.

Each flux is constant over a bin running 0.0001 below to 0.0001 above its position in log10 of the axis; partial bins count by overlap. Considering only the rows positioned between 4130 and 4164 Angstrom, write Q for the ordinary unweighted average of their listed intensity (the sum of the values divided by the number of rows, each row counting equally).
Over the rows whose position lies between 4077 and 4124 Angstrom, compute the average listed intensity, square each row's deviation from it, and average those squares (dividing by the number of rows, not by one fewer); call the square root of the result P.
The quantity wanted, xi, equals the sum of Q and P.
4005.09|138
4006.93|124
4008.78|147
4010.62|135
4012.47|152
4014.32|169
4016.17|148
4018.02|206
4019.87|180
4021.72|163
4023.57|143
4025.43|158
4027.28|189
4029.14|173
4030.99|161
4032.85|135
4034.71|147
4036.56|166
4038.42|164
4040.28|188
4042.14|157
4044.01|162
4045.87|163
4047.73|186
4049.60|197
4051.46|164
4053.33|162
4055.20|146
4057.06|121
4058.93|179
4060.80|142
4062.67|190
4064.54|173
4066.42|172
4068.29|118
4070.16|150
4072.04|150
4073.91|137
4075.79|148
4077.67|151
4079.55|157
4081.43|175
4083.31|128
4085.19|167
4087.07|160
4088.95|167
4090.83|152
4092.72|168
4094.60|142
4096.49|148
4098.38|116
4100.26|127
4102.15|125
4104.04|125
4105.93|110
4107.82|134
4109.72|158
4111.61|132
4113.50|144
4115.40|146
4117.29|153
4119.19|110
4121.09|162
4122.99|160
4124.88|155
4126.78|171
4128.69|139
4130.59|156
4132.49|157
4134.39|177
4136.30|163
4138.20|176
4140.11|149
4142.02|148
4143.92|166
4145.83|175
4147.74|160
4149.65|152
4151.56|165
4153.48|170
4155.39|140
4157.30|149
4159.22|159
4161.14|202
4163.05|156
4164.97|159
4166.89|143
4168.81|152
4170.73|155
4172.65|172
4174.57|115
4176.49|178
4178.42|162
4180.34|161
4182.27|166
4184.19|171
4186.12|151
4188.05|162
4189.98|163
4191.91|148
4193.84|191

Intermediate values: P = 18.6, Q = 162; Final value 181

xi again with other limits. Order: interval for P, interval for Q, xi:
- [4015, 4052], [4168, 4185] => 177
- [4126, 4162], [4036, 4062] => 179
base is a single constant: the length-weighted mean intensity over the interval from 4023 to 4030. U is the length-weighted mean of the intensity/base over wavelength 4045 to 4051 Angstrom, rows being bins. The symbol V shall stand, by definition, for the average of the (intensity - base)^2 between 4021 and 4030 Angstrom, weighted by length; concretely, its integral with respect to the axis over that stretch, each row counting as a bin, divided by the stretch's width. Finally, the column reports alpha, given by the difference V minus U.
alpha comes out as 243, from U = 1.09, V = 244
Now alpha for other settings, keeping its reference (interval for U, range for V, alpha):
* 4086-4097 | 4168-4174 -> 289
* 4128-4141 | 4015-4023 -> 507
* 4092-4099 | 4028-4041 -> 275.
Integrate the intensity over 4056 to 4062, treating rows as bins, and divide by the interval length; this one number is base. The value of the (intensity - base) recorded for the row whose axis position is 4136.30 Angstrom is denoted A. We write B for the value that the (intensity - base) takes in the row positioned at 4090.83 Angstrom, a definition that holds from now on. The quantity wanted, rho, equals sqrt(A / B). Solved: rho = 2.27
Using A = 14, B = 3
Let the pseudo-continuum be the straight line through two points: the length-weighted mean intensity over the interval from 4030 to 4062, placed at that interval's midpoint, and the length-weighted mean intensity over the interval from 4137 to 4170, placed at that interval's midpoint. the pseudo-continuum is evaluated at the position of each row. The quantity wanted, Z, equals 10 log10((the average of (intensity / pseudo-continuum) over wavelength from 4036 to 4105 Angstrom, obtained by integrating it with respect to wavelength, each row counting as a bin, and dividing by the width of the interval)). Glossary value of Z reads -0.17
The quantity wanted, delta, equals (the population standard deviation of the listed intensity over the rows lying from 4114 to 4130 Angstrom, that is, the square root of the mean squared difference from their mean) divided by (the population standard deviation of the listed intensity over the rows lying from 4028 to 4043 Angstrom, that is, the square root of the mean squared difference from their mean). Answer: 1.17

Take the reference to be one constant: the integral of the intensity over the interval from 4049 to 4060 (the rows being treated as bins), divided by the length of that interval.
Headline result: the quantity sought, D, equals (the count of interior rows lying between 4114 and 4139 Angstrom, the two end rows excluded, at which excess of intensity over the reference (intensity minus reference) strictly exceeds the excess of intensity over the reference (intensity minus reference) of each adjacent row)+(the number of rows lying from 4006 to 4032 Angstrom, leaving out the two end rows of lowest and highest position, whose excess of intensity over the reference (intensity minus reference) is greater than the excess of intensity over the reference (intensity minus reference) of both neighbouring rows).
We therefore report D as 8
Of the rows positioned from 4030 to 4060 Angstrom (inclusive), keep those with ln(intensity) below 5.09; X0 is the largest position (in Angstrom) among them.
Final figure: 4057.06 Angstrom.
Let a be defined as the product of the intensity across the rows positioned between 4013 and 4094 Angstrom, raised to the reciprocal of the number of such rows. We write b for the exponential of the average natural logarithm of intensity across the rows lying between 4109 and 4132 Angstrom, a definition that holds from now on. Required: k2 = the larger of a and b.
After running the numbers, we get 160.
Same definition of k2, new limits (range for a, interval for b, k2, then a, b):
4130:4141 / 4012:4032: 167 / 163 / 166.5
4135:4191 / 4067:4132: 159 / 159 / 144.2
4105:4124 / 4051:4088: 153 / 140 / 153.3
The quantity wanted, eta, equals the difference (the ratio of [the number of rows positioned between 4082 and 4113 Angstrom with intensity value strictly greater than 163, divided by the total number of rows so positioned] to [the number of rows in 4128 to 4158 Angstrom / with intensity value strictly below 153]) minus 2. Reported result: -1.97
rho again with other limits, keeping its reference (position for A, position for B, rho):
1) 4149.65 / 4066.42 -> 0.34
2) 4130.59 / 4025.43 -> 0.88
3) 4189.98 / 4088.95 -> 0.88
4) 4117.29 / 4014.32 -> 0.43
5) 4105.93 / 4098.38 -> 1.09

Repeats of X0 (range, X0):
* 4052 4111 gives 4109.72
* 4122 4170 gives 4168.81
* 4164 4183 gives 4180.34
